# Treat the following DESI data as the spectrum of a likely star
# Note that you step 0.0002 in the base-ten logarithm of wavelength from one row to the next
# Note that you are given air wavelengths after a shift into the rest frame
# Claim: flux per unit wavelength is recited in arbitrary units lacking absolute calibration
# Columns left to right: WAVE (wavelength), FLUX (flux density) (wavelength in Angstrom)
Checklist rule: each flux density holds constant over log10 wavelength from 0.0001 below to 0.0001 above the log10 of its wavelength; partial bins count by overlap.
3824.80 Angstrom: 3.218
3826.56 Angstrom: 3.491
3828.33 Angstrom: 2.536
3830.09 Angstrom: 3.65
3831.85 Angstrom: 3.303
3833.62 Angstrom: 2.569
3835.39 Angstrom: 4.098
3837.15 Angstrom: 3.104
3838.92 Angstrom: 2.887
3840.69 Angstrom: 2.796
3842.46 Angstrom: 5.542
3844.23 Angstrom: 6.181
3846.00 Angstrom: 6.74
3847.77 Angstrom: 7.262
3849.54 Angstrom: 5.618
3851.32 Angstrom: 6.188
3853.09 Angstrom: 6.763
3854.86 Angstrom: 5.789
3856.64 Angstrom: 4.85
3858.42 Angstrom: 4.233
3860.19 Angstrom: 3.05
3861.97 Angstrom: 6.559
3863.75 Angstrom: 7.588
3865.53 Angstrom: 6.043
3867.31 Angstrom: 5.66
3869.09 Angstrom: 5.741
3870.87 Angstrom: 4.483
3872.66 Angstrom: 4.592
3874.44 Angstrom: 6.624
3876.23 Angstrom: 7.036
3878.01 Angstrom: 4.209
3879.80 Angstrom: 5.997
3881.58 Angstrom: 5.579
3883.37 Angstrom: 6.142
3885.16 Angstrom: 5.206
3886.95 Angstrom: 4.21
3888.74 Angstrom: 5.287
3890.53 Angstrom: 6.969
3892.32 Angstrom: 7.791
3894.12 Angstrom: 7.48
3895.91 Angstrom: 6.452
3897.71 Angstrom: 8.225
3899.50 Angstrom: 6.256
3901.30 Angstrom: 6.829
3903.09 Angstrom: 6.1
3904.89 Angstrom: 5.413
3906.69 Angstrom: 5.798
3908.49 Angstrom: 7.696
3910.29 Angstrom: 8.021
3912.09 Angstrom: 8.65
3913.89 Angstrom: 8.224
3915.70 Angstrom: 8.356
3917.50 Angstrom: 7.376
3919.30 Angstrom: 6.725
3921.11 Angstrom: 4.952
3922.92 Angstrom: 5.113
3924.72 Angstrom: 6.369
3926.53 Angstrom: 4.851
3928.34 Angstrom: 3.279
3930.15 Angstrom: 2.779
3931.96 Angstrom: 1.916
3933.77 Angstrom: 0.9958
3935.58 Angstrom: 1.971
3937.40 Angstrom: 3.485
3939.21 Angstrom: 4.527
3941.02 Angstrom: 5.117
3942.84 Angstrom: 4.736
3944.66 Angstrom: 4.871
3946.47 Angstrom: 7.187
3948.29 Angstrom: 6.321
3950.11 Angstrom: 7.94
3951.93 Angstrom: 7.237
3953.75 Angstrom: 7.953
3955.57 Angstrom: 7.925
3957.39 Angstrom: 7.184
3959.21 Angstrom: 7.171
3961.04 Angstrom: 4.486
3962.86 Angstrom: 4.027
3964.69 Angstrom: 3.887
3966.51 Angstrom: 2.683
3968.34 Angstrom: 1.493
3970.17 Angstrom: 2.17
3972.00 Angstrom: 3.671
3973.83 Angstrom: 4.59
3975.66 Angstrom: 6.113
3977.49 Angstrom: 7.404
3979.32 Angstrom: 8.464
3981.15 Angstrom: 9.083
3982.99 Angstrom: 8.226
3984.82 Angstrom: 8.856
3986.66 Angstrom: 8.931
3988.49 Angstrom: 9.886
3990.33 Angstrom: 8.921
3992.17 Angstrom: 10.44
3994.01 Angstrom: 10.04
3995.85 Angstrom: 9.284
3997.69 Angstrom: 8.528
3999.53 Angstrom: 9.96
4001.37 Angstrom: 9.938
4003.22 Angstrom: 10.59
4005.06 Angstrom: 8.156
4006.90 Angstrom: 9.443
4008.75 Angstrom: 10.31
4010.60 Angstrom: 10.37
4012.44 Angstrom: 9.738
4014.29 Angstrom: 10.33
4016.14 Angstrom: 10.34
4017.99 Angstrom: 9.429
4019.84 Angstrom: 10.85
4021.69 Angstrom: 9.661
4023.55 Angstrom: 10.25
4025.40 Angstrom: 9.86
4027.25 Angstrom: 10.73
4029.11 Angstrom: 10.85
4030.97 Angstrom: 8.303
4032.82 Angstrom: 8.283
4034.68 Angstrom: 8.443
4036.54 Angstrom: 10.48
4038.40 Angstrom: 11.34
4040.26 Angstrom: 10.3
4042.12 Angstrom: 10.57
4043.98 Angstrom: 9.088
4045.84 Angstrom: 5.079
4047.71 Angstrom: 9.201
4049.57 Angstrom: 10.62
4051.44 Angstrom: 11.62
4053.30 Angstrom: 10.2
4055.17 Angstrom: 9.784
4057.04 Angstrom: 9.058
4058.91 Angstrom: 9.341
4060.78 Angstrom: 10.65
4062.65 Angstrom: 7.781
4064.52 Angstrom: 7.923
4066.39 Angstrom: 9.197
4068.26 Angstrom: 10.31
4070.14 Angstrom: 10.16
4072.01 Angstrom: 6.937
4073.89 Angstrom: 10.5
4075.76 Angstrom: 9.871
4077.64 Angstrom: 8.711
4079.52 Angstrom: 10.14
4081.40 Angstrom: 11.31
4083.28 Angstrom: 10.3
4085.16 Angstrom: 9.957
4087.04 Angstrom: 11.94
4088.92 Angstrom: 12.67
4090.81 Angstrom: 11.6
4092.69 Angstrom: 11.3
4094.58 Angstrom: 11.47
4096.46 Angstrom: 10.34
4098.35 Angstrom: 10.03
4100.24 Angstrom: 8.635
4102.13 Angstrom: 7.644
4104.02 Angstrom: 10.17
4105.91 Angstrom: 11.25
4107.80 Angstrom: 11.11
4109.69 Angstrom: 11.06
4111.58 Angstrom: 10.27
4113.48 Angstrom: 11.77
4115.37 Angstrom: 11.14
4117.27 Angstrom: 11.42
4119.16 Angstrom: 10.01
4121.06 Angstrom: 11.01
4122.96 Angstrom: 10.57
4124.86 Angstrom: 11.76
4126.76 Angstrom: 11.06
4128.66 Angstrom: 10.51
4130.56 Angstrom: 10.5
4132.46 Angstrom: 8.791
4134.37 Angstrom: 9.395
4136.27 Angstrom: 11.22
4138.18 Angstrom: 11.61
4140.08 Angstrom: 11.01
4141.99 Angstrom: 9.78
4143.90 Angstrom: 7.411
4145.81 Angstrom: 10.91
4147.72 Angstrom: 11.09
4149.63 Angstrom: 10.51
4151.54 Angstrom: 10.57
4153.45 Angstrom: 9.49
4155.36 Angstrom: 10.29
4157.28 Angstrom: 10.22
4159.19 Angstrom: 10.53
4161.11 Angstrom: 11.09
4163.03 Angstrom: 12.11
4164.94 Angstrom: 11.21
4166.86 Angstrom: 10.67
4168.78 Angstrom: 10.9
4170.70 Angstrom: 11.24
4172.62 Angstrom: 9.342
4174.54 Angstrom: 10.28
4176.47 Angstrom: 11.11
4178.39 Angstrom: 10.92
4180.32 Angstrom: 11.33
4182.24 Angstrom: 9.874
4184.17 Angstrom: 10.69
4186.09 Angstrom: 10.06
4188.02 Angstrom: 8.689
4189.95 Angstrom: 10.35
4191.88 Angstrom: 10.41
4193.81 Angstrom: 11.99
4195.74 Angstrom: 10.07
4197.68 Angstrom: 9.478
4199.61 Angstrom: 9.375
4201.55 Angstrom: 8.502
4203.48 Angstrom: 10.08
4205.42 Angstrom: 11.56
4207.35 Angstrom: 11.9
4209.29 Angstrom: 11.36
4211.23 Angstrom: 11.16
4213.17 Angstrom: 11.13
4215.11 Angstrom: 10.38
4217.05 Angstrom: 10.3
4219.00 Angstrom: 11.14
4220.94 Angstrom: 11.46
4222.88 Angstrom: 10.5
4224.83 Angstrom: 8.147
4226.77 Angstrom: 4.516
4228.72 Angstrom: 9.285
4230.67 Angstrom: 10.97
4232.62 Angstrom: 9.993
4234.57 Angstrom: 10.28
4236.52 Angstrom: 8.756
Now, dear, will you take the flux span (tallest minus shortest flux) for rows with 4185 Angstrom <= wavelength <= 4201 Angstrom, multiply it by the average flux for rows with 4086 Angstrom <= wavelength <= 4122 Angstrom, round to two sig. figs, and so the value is 36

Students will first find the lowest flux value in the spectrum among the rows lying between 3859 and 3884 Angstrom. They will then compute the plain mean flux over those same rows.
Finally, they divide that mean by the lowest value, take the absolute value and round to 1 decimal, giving 1.9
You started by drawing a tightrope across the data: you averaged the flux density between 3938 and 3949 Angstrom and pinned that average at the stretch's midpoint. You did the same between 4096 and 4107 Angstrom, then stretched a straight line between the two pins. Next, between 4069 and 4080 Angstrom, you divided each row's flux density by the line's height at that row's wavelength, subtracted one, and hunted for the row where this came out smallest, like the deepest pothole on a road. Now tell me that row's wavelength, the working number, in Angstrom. 4072.01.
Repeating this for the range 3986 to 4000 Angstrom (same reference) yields 3997.69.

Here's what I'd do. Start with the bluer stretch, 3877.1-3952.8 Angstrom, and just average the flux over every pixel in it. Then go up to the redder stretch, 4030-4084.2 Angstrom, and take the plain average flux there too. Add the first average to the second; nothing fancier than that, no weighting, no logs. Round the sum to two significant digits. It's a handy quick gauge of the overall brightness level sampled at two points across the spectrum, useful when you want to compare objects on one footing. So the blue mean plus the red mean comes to 15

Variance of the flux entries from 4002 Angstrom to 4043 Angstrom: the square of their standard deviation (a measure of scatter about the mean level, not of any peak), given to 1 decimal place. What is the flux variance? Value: 0.8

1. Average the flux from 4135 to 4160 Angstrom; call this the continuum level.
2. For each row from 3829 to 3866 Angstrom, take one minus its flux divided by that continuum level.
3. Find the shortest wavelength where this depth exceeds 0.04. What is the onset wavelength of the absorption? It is 3830.09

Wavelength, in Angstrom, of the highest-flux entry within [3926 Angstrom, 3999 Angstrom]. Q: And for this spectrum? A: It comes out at 3992.17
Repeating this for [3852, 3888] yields 3863.75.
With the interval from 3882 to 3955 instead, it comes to 3912.09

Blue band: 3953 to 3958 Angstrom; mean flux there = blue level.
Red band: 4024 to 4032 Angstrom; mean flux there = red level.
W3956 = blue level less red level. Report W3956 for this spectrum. -2.2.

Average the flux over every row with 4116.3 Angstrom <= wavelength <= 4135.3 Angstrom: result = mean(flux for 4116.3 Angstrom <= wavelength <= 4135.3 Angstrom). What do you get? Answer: 11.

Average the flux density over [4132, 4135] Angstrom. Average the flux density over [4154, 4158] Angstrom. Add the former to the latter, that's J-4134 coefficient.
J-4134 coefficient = 19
